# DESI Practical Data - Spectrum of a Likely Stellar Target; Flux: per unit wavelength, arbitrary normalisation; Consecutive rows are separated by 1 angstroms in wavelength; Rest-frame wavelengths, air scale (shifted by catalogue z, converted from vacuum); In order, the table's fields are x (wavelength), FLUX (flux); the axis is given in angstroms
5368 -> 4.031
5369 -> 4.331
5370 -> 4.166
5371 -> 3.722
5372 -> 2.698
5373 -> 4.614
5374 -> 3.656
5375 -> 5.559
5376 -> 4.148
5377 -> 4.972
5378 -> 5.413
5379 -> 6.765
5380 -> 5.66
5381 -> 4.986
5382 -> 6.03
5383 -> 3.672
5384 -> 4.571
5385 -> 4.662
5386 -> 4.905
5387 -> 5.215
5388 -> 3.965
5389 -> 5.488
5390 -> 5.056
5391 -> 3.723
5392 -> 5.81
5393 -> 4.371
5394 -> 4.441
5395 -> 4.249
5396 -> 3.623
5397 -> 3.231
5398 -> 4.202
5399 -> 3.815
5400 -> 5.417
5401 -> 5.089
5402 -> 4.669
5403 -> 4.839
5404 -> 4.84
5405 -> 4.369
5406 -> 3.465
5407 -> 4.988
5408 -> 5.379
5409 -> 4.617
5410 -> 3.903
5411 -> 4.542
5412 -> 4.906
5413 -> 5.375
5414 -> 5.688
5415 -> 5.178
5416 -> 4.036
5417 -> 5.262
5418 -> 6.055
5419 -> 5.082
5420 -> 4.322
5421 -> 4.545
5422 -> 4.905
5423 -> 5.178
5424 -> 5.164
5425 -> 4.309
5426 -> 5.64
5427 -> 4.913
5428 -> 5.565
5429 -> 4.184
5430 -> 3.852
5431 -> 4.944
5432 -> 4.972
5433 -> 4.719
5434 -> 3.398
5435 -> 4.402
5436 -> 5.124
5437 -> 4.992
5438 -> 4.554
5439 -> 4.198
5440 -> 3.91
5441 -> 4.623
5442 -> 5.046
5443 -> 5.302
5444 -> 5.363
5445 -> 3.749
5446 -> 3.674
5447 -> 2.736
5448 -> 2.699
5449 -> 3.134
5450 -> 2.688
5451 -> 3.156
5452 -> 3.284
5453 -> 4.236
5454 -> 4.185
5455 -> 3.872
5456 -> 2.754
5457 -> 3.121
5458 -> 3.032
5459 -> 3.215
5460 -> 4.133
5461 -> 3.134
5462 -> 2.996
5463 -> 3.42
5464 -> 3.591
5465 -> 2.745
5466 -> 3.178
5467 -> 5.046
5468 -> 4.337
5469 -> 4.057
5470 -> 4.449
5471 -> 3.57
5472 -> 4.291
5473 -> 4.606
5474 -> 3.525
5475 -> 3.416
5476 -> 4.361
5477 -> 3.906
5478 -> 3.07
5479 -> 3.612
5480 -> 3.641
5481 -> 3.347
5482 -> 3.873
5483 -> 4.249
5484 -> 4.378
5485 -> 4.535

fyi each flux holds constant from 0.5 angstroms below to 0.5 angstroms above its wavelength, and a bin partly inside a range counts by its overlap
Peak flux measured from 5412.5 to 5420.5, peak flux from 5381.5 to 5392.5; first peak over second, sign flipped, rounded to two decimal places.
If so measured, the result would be -1.00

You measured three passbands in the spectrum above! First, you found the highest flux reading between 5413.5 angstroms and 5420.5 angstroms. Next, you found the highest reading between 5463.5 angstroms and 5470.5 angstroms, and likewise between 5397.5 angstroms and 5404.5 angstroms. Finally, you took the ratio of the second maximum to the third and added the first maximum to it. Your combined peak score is 7.0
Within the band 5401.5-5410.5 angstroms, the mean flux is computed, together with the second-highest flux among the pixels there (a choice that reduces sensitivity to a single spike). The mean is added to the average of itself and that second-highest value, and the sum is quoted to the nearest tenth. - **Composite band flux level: 9.3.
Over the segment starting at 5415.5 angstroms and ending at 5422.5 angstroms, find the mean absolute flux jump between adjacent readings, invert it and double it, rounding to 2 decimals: 2.77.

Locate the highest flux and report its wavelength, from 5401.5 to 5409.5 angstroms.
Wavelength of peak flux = 5408 angstroms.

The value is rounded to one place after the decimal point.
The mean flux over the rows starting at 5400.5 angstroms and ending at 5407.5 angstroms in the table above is 4.6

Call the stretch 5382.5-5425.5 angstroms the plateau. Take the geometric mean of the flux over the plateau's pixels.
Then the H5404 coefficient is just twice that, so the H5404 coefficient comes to 9.26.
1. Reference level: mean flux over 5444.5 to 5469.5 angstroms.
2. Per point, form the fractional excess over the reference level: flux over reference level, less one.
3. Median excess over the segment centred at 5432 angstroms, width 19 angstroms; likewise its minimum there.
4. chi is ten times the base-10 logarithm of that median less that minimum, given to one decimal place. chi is -4.2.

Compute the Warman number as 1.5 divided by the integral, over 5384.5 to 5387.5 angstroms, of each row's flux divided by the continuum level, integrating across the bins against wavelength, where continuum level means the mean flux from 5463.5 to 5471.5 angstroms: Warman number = 0.393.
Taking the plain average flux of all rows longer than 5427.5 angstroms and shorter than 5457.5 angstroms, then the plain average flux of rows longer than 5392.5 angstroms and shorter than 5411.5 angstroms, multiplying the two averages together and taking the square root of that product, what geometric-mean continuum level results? 4.2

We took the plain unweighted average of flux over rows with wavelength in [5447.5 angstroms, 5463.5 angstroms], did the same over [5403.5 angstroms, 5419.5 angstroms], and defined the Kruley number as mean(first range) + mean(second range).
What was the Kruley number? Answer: 8.2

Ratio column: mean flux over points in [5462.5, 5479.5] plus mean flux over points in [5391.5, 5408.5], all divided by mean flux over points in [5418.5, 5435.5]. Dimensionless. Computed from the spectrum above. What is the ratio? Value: 1.77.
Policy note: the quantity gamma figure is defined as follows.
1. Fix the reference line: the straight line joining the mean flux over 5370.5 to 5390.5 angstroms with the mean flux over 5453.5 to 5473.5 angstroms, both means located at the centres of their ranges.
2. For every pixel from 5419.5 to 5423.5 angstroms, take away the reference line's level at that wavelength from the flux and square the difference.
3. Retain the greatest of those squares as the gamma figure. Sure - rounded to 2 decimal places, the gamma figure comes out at 0.91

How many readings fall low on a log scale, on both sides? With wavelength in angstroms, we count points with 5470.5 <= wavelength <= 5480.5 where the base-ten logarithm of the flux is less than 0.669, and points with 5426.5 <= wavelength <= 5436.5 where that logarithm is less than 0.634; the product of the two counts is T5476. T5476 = 30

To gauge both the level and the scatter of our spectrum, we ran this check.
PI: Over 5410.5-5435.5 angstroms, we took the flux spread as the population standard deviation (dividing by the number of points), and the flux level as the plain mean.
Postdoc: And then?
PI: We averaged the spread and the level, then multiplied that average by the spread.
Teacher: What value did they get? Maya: 1.67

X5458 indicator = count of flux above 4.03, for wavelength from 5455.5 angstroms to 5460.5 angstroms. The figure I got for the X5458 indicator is 1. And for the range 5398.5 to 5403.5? 4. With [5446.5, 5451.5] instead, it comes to 0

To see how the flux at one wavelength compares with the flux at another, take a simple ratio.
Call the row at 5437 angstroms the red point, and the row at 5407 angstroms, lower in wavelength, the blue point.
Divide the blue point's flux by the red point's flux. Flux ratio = 1.0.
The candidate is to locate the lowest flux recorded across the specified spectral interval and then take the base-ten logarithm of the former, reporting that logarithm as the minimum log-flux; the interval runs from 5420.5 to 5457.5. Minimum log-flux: 0.43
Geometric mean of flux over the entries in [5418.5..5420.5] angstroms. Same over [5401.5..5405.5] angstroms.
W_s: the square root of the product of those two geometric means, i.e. 4.7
